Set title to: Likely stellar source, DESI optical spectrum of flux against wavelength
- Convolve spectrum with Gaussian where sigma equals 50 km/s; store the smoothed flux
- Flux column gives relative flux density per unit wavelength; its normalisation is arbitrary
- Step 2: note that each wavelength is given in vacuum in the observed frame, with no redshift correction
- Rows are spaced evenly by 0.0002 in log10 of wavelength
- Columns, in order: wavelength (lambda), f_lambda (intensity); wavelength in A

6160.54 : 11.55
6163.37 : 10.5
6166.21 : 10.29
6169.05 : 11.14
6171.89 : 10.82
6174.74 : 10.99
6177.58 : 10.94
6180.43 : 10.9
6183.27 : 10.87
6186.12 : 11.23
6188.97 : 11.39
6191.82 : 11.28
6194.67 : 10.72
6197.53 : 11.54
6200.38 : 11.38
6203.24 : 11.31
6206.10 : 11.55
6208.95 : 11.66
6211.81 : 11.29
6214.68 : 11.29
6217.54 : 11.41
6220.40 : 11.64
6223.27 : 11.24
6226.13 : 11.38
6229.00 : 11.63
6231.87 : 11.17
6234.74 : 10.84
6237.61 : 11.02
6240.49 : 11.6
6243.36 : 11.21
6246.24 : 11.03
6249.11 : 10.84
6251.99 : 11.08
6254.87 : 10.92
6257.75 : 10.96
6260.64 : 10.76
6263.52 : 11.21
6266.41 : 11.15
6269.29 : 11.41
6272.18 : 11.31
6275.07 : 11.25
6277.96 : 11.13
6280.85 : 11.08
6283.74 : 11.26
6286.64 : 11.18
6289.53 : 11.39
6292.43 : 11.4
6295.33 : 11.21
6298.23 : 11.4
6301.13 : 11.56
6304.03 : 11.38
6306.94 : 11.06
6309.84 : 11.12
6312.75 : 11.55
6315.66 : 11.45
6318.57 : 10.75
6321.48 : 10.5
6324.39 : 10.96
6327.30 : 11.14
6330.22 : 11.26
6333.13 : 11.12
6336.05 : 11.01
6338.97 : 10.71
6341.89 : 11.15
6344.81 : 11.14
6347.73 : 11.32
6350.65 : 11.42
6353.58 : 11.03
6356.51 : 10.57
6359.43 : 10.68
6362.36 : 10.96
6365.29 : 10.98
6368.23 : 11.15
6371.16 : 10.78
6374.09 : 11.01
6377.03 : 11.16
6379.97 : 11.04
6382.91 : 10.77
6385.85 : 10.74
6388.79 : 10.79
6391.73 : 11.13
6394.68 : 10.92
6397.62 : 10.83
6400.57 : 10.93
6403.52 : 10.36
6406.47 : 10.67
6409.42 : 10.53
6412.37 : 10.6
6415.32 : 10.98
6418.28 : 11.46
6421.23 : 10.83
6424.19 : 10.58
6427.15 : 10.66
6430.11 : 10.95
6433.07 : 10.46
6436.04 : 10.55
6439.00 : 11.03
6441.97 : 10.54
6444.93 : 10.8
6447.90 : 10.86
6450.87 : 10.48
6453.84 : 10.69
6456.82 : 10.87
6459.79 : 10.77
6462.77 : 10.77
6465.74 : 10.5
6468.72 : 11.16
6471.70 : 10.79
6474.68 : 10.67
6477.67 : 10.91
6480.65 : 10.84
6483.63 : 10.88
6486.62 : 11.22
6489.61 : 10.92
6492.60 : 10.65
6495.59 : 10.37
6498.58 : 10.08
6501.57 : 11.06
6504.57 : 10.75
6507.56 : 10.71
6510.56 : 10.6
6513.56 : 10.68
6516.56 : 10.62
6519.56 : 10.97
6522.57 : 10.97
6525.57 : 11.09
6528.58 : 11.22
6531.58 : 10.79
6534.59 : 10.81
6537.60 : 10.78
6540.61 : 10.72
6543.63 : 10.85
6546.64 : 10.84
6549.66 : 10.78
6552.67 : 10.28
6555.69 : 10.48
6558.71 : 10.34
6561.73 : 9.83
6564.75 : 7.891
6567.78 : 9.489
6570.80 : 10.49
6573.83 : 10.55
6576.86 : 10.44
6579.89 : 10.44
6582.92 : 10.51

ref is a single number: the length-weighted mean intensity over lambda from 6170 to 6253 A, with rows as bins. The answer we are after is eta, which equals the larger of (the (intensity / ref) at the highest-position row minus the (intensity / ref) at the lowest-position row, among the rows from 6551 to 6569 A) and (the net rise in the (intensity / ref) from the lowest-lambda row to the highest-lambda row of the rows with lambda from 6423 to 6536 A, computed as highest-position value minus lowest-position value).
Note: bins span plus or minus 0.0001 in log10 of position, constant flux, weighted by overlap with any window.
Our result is 0.021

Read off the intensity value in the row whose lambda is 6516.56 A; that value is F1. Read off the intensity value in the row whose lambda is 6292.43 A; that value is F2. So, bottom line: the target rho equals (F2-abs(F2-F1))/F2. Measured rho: 0.93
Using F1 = 10.62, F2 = 11.4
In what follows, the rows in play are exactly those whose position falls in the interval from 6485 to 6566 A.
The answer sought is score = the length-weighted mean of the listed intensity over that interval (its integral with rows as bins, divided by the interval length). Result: 10.61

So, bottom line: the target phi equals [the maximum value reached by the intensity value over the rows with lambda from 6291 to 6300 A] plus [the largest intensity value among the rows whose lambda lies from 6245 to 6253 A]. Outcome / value 22.5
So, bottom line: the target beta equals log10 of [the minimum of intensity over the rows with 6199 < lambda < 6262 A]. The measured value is 1.03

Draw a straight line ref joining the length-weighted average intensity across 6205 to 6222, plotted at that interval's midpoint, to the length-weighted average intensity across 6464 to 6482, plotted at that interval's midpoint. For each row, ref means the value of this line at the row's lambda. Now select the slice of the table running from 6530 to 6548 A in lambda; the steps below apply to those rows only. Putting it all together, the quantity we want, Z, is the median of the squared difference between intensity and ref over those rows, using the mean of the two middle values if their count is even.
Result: 0.021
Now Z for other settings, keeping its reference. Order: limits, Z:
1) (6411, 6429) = 0.099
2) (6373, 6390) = 0.033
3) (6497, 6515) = 0.007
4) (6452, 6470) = 0.017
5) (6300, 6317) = 0.044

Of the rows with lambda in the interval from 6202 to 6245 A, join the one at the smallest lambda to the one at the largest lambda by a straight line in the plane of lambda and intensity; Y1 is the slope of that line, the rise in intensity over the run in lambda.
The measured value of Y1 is -0.002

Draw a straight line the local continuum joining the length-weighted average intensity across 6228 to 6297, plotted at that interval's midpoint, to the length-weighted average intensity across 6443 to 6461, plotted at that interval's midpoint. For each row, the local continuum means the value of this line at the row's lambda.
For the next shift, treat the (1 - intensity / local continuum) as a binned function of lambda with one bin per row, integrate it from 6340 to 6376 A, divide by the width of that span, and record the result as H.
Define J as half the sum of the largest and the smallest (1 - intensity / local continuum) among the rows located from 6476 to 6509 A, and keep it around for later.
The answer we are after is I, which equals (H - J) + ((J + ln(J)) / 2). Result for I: -4.3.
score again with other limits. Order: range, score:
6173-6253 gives 11.23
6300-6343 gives 11.11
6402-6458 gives 10.73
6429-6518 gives 10.74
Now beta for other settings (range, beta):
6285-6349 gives 1.02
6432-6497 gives 1.02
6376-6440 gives 1.02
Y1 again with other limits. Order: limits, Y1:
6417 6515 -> -0.008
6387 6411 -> -0.013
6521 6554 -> -0.023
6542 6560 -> -0.034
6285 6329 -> -0.001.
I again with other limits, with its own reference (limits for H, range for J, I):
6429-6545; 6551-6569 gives -1.1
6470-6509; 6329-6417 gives -3.1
